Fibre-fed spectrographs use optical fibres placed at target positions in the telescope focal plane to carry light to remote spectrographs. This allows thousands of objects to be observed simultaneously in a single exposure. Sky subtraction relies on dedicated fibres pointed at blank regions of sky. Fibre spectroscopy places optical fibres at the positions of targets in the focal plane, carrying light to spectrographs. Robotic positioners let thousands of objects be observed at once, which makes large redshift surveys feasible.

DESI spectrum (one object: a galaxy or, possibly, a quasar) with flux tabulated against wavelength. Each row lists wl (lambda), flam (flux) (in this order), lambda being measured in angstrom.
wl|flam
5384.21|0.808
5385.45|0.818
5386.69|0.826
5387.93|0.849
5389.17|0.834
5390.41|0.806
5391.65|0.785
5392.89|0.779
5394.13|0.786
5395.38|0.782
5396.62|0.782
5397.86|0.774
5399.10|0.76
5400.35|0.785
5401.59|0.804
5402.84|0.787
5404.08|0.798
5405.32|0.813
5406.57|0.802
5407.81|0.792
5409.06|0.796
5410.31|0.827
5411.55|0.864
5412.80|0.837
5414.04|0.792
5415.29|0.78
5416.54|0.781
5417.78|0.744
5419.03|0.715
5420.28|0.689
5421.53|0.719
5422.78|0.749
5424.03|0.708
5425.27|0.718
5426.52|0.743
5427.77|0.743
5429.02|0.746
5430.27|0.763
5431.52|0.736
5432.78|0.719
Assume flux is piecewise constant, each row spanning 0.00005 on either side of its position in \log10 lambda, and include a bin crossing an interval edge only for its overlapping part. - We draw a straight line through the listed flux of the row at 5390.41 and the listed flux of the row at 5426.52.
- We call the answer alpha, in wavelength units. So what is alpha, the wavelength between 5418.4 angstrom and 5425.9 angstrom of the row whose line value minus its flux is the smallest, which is 5422.78 angstrom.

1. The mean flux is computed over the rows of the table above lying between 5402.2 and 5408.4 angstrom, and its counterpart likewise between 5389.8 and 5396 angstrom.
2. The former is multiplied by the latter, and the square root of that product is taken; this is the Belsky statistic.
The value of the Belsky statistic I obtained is 0.793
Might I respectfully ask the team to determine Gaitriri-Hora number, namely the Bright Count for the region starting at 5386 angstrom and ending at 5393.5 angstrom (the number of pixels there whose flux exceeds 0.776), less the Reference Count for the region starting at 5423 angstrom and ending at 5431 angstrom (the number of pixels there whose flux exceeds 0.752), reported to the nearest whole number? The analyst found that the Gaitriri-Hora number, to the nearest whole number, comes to 5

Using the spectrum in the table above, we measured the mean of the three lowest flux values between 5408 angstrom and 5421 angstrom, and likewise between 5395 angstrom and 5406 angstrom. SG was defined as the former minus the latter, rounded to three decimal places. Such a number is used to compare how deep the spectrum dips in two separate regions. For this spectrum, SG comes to -0.056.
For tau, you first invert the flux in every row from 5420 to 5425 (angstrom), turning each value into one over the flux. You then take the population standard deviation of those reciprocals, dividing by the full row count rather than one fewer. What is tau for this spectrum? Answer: 0.042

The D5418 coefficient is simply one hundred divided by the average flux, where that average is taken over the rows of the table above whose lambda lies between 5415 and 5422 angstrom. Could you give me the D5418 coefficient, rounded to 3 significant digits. 136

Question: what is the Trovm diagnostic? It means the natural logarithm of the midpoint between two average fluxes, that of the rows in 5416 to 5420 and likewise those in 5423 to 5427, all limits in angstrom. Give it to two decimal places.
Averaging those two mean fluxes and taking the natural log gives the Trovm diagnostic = -0.31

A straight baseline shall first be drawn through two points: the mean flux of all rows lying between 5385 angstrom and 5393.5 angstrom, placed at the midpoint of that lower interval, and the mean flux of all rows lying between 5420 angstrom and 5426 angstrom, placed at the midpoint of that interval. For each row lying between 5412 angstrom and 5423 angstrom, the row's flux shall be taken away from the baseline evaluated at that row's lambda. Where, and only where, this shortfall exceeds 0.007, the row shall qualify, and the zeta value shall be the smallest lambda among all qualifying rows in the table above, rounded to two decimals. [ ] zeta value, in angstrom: 5419.03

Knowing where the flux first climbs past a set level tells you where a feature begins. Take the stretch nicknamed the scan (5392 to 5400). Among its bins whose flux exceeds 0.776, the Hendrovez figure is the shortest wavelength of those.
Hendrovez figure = 5392.89 angstrom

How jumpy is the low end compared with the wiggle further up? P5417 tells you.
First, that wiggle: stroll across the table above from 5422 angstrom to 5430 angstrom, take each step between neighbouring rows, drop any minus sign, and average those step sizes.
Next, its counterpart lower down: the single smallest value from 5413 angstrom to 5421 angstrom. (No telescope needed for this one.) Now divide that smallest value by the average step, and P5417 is 44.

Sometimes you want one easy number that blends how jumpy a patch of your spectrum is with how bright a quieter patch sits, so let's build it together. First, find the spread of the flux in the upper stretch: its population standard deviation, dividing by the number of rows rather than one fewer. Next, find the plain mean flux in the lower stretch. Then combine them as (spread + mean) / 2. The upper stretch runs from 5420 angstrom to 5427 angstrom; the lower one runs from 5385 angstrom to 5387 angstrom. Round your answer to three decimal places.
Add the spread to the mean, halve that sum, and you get 0.421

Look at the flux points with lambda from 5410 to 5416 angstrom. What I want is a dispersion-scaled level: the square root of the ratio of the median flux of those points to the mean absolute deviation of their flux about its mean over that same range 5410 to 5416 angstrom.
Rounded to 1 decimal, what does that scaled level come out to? 5.5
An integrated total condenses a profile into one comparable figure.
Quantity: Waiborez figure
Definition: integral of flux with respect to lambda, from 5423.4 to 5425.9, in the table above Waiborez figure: 1.8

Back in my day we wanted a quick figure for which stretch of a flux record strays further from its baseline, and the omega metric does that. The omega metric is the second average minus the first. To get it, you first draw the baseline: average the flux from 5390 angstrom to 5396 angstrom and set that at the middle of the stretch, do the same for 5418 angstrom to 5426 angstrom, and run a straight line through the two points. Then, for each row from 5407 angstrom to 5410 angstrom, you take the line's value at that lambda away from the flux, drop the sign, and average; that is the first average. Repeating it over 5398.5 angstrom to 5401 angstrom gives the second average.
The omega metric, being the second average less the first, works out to -0.03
